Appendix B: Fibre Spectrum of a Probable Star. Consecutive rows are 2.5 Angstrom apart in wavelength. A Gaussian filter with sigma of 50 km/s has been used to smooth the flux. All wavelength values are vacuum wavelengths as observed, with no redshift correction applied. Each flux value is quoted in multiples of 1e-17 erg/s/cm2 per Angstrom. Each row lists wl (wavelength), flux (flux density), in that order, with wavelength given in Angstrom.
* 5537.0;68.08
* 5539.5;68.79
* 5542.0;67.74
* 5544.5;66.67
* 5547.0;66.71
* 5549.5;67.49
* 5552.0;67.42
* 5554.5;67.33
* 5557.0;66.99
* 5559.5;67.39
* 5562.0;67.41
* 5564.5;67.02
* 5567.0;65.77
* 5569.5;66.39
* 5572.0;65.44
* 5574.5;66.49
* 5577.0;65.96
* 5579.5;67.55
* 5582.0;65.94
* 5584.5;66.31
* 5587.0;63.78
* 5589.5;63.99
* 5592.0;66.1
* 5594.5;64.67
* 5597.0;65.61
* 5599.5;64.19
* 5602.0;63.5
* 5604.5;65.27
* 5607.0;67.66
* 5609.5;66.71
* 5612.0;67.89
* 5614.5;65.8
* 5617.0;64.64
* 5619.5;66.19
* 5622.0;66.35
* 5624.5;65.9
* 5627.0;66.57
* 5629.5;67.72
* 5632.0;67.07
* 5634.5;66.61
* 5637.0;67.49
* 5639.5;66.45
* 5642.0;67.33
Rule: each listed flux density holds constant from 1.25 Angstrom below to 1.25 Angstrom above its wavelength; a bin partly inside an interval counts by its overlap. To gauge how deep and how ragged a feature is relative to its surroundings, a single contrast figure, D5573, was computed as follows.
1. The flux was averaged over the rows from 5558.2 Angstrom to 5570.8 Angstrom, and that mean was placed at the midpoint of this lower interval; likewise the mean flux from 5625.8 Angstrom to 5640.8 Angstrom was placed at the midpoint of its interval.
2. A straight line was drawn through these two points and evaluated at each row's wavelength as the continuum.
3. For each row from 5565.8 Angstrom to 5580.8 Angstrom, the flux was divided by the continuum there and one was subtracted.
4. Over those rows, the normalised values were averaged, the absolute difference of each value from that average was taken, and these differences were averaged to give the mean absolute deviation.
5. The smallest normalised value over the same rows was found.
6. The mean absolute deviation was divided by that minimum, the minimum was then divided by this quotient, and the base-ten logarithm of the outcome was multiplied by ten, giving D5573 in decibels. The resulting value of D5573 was -12.8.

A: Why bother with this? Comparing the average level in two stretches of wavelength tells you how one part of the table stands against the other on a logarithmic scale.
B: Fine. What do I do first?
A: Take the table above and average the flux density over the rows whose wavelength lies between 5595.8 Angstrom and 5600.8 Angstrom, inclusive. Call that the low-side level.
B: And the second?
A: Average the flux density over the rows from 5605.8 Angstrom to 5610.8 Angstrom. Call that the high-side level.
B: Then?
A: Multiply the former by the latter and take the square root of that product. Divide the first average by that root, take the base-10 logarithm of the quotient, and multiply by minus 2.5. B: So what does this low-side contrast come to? 0.019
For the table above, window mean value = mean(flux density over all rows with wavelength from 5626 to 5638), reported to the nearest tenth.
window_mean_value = 67.1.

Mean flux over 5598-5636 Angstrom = 66.14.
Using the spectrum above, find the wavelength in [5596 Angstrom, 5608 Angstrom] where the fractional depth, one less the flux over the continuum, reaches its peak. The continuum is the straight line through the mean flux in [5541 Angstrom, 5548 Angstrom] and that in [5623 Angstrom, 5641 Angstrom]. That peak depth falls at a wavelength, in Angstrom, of 5602.0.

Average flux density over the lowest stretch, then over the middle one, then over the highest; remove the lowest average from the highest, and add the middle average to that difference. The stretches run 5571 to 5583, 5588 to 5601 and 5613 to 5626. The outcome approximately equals 64.4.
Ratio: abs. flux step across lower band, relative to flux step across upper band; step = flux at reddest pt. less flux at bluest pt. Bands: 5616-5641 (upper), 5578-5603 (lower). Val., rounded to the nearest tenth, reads 2.2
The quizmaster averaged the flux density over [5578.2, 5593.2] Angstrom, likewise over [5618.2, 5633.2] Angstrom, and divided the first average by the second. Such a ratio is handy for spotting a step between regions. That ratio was 0.98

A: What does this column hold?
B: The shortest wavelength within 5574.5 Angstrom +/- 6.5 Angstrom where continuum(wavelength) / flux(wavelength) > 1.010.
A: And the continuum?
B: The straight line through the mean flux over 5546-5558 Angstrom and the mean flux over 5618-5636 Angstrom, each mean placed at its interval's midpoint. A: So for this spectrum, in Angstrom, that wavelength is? 5569.5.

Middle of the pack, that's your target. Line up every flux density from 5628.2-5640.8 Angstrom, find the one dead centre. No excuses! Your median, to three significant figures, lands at 67.1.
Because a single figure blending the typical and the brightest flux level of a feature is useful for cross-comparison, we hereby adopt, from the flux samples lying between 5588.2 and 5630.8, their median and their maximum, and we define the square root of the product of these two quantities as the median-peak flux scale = 66.9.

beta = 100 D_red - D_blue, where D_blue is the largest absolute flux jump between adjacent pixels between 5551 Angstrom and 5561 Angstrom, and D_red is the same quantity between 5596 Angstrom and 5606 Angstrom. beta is 177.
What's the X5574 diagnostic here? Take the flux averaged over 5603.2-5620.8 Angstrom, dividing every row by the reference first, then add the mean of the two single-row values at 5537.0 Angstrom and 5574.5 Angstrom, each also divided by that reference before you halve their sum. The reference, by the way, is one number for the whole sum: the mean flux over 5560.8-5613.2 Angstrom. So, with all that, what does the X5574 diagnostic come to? 2.03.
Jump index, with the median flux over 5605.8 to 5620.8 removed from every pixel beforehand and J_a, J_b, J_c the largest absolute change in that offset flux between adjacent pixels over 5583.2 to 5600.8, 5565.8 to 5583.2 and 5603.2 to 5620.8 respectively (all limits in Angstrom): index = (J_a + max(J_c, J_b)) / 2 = 2.46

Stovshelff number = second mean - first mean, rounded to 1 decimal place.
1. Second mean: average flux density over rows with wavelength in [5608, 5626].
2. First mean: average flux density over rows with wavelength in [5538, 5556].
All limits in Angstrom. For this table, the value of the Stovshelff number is -1.2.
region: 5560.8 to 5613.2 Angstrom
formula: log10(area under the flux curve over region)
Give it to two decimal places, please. 3.54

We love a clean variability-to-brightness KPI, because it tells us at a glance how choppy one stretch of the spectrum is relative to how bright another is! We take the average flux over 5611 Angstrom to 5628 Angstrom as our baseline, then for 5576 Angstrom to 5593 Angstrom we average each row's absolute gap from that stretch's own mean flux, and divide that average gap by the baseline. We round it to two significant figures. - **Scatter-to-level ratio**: 0.015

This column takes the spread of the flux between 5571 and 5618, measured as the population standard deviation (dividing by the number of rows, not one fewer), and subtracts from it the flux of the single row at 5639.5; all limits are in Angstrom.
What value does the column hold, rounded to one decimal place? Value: -65.2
